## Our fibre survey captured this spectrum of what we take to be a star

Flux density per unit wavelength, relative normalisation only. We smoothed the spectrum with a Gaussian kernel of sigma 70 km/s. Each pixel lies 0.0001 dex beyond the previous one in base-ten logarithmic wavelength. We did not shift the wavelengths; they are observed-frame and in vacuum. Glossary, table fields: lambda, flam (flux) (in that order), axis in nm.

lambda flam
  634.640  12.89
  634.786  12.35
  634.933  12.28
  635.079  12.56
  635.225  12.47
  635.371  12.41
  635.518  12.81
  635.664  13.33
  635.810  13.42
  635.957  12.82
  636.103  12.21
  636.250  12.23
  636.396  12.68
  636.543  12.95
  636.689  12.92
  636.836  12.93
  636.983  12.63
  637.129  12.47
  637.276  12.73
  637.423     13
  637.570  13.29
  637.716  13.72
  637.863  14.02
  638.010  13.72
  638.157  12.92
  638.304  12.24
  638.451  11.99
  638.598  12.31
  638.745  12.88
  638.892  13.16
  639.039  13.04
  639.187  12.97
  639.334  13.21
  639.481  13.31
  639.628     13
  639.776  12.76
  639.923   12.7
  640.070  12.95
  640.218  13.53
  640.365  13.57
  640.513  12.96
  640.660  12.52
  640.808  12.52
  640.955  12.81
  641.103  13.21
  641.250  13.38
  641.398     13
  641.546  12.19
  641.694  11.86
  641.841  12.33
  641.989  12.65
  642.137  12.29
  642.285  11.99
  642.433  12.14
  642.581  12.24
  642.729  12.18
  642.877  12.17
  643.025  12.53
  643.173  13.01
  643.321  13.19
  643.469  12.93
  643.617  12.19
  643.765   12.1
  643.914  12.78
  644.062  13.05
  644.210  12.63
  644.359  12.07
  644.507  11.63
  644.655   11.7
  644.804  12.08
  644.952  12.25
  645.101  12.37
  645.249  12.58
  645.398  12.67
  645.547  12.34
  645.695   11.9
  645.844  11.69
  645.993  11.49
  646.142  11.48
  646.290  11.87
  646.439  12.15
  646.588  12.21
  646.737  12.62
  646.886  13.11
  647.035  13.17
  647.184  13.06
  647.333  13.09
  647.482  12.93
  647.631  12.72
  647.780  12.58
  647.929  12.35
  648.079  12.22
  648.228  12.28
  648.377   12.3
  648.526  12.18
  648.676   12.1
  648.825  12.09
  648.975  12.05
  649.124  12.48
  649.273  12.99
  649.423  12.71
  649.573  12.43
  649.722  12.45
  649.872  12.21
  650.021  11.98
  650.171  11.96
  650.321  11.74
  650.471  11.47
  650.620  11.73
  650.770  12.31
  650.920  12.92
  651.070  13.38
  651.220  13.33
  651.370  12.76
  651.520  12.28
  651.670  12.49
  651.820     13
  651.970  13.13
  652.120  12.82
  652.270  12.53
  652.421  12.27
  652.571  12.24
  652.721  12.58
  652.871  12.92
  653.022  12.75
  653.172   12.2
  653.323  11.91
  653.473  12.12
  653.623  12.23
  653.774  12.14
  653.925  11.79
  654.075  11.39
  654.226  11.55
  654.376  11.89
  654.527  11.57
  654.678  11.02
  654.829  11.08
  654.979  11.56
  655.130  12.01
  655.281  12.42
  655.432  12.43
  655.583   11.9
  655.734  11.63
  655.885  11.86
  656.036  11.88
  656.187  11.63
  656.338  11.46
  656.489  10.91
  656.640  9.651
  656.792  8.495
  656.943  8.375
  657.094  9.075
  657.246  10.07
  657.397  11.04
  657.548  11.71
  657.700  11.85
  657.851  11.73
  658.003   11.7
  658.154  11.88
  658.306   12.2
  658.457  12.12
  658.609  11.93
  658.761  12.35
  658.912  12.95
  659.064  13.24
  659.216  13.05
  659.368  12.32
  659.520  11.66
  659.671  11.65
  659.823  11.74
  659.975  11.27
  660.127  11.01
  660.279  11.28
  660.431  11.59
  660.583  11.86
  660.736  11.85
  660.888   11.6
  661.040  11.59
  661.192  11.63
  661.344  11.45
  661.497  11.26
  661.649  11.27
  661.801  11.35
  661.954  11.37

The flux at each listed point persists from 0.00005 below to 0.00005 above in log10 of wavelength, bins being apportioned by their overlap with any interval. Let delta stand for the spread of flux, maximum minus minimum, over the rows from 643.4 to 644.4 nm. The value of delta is 1.0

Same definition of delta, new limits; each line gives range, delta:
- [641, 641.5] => 0.4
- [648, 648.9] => 0.2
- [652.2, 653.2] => 0.7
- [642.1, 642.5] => 0.3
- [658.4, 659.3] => 1.3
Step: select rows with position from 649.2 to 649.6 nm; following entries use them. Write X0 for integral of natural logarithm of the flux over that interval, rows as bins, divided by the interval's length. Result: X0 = 2.54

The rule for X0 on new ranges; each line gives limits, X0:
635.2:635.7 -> 2.54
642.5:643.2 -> 2.52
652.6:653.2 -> 2.54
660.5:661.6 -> 2.45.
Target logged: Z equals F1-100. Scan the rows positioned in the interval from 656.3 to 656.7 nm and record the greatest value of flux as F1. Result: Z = -88.5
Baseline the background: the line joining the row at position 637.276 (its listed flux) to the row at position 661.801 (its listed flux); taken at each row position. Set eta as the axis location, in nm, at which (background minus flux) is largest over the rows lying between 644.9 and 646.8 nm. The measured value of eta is 646.142 nm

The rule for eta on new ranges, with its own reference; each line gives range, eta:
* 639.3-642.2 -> 641.694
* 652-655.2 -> 654.678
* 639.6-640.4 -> 639.923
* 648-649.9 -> 648.975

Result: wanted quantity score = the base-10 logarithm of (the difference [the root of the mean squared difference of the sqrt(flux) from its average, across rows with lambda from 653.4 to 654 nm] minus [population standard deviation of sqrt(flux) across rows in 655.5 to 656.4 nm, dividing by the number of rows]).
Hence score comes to -3.9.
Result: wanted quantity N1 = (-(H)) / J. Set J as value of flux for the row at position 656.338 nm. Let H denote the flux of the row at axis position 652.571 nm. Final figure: -1.07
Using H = 12.24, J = 11.46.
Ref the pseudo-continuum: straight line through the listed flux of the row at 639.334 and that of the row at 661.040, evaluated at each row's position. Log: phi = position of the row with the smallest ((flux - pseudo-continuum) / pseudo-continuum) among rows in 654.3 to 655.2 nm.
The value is 654.678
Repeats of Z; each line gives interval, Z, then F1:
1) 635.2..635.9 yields -86.6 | 13.42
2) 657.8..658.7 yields -87.8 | 12.2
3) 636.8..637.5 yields -87.0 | 13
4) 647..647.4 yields -86.8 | 13.17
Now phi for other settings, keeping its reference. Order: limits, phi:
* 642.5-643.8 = 643.765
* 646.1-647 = 646.142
